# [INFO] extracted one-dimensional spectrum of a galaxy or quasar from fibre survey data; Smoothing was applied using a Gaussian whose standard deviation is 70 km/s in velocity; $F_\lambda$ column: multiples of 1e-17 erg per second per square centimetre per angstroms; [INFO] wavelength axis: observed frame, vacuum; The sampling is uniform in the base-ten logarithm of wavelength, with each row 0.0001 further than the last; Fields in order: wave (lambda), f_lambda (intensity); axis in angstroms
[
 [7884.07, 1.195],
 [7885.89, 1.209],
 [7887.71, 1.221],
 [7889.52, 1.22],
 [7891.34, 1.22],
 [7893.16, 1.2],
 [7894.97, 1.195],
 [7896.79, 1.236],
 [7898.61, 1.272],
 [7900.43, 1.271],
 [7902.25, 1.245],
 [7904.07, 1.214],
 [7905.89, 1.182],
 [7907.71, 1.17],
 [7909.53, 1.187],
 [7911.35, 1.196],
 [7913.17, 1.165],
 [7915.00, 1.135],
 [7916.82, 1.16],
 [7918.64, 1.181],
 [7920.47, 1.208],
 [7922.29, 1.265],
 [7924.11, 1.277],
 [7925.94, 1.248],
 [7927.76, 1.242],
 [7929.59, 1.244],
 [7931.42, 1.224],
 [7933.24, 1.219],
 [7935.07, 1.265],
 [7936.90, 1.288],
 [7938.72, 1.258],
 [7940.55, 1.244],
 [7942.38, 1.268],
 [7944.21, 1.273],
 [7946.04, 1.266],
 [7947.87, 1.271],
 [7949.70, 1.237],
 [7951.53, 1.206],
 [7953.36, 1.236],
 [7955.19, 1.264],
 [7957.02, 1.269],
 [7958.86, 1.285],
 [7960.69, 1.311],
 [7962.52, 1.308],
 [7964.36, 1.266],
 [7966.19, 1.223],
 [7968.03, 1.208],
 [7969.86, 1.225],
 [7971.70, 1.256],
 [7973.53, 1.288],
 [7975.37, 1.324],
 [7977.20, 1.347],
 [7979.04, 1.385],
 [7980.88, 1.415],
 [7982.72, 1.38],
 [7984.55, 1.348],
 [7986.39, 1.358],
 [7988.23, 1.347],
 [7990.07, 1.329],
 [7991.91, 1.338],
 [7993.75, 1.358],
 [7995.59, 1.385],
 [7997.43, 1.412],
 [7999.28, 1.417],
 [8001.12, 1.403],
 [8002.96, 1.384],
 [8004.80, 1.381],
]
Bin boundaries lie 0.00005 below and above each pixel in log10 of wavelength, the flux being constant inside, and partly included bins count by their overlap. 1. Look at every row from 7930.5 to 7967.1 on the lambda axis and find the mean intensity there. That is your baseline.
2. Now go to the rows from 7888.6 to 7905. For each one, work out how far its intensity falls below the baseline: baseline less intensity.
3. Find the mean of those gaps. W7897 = 0.029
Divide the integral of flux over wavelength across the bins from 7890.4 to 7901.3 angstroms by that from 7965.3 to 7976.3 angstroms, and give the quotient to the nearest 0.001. 0.973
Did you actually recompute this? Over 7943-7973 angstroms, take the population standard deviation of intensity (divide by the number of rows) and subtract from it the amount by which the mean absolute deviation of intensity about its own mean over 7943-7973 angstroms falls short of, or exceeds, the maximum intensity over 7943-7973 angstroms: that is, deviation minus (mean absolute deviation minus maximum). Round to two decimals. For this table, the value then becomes 1.32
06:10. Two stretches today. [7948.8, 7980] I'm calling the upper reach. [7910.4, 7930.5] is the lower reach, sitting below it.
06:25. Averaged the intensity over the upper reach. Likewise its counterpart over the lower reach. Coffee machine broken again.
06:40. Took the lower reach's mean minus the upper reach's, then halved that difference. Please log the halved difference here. -0.031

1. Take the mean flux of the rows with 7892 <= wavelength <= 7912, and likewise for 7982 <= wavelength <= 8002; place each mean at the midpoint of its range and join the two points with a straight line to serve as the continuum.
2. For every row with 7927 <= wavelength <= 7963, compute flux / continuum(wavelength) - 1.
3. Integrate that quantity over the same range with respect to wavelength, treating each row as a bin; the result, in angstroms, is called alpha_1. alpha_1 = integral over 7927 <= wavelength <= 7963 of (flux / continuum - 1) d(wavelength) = -0.9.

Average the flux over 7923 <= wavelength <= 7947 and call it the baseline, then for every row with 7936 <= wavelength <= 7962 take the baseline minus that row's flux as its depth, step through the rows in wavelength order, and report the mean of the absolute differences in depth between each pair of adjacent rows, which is 0.0196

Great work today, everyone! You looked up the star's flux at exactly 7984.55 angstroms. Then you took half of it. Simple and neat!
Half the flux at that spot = 0.67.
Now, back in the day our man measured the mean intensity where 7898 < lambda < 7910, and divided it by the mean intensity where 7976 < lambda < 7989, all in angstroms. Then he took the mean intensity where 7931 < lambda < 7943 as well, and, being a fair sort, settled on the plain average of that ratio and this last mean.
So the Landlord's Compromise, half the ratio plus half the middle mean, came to 1.07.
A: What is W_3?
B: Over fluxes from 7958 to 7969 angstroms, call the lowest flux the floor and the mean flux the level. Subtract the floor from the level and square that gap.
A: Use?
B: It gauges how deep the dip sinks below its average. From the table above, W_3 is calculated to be 0.0035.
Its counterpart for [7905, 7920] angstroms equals 0.0014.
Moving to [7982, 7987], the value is 0.0002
